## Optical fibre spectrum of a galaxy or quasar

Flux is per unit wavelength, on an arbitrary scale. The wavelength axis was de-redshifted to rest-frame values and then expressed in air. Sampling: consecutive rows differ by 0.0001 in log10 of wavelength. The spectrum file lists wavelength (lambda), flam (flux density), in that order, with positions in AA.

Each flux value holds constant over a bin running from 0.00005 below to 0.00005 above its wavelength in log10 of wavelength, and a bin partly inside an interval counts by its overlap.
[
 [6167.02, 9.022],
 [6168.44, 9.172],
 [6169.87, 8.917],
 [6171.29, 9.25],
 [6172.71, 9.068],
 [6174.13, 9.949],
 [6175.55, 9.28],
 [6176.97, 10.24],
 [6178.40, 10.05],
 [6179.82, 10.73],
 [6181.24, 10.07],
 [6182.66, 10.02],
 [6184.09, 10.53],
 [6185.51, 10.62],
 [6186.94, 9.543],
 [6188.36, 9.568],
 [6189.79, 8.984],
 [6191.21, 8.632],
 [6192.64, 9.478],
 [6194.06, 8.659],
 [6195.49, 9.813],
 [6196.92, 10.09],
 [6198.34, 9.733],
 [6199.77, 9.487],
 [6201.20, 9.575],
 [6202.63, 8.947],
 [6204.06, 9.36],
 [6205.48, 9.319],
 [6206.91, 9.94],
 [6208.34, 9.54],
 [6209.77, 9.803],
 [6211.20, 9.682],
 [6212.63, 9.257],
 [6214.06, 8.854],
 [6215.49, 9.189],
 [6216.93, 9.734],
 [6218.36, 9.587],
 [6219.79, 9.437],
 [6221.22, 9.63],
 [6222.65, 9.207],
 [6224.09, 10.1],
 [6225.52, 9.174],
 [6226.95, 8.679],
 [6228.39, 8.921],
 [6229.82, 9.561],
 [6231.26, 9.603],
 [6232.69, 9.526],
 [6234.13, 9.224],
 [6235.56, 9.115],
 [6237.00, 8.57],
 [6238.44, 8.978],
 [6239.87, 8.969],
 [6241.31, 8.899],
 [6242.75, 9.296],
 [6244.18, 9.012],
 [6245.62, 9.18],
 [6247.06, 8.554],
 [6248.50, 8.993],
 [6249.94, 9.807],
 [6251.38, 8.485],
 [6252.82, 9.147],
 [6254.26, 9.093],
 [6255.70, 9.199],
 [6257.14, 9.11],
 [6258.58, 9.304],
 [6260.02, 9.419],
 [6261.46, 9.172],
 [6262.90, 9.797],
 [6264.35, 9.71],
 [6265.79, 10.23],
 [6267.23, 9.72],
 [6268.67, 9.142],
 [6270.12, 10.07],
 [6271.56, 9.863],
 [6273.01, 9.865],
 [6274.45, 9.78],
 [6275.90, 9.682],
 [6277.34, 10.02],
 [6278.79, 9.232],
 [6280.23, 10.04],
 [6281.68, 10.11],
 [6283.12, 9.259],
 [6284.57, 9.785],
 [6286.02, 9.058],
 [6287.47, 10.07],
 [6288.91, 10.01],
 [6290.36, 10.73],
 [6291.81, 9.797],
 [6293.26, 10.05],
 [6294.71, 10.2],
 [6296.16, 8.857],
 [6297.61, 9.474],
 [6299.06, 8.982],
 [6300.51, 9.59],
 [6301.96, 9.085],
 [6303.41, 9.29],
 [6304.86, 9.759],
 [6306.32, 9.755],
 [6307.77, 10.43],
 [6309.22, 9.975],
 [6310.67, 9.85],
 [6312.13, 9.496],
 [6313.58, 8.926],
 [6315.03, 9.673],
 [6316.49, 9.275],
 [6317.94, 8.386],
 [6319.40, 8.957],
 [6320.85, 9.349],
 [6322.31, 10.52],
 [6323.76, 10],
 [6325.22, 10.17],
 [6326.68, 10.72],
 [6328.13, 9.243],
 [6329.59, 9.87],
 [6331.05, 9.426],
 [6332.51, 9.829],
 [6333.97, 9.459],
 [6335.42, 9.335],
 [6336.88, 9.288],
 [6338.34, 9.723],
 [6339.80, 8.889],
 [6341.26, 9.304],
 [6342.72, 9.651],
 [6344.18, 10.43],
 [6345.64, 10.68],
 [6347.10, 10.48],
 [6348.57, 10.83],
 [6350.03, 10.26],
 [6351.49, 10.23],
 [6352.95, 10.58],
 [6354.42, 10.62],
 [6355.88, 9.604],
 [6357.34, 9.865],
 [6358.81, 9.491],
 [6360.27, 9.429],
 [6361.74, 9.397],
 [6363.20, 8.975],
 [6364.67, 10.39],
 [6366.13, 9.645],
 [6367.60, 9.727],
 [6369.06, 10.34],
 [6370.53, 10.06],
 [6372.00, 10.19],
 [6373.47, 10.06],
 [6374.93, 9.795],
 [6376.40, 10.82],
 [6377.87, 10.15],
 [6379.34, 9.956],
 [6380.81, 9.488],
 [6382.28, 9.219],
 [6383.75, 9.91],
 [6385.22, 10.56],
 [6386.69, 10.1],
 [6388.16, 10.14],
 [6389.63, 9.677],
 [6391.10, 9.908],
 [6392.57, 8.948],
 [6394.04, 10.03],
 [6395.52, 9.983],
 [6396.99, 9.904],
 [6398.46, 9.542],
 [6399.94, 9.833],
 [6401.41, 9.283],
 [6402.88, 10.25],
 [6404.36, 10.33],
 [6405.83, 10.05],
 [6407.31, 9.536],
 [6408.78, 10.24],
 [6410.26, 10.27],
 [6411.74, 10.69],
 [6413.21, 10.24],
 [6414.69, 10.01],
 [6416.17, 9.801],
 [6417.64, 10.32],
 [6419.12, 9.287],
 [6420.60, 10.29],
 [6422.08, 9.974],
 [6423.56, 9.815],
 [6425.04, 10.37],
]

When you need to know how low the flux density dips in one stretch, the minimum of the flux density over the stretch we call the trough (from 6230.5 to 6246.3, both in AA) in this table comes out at 8.57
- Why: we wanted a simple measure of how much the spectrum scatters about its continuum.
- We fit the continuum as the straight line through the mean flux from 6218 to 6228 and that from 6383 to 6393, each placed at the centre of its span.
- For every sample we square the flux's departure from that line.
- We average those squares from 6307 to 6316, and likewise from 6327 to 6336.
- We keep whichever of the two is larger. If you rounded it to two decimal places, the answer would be 0.22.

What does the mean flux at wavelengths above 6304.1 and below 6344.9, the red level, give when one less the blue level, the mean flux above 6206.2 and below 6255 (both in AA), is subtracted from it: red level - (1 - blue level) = 17.9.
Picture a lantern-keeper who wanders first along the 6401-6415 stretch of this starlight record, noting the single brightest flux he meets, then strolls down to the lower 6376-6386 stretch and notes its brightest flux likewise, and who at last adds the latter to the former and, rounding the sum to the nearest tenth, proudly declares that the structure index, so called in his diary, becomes 21.5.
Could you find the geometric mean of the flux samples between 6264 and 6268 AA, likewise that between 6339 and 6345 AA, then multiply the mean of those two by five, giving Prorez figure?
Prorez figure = 48.6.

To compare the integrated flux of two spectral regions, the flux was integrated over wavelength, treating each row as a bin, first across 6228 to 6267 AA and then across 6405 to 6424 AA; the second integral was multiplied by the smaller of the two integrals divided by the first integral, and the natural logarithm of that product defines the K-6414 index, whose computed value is 4.6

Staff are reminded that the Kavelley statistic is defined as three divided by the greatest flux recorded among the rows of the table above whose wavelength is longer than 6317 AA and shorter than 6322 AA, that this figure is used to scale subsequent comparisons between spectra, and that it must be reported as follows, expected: 0.321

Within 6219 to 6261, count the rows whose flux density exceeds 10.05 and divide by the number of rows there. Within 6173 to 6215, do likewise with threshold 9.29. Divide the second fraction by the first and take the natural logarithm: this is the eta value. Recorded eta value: 3.1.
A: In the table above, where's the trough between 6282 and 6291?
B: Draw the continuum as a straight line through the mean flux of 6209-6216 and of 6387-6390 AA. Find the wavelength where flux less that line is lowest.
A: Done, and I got 6286.02 AA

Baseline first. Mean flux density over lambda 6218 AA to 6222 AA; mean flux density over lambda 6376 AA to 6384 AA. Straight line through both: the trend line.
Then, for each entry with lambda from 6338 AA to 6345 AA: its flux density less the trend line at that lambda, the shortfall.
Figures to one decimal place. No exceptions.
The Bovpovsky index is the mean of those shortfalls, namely -0.2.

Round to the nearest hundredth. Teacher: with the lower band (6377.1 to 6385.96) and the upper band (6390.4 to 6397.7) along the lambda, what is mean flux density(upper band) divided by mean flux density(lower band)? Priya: 0.99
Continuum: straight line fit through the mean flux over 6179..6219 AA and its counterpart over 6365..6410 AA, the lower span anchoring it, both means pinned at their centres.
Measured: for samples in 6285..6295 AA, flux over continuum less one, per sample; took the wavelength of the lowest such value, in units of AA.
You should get 6286.02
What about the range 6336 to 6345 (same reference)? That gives 6339.80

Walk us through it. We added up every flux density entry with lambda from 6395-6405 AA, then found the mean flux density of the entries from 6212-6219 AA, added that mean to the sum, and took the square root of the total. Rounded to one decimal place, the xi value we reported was 8.9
